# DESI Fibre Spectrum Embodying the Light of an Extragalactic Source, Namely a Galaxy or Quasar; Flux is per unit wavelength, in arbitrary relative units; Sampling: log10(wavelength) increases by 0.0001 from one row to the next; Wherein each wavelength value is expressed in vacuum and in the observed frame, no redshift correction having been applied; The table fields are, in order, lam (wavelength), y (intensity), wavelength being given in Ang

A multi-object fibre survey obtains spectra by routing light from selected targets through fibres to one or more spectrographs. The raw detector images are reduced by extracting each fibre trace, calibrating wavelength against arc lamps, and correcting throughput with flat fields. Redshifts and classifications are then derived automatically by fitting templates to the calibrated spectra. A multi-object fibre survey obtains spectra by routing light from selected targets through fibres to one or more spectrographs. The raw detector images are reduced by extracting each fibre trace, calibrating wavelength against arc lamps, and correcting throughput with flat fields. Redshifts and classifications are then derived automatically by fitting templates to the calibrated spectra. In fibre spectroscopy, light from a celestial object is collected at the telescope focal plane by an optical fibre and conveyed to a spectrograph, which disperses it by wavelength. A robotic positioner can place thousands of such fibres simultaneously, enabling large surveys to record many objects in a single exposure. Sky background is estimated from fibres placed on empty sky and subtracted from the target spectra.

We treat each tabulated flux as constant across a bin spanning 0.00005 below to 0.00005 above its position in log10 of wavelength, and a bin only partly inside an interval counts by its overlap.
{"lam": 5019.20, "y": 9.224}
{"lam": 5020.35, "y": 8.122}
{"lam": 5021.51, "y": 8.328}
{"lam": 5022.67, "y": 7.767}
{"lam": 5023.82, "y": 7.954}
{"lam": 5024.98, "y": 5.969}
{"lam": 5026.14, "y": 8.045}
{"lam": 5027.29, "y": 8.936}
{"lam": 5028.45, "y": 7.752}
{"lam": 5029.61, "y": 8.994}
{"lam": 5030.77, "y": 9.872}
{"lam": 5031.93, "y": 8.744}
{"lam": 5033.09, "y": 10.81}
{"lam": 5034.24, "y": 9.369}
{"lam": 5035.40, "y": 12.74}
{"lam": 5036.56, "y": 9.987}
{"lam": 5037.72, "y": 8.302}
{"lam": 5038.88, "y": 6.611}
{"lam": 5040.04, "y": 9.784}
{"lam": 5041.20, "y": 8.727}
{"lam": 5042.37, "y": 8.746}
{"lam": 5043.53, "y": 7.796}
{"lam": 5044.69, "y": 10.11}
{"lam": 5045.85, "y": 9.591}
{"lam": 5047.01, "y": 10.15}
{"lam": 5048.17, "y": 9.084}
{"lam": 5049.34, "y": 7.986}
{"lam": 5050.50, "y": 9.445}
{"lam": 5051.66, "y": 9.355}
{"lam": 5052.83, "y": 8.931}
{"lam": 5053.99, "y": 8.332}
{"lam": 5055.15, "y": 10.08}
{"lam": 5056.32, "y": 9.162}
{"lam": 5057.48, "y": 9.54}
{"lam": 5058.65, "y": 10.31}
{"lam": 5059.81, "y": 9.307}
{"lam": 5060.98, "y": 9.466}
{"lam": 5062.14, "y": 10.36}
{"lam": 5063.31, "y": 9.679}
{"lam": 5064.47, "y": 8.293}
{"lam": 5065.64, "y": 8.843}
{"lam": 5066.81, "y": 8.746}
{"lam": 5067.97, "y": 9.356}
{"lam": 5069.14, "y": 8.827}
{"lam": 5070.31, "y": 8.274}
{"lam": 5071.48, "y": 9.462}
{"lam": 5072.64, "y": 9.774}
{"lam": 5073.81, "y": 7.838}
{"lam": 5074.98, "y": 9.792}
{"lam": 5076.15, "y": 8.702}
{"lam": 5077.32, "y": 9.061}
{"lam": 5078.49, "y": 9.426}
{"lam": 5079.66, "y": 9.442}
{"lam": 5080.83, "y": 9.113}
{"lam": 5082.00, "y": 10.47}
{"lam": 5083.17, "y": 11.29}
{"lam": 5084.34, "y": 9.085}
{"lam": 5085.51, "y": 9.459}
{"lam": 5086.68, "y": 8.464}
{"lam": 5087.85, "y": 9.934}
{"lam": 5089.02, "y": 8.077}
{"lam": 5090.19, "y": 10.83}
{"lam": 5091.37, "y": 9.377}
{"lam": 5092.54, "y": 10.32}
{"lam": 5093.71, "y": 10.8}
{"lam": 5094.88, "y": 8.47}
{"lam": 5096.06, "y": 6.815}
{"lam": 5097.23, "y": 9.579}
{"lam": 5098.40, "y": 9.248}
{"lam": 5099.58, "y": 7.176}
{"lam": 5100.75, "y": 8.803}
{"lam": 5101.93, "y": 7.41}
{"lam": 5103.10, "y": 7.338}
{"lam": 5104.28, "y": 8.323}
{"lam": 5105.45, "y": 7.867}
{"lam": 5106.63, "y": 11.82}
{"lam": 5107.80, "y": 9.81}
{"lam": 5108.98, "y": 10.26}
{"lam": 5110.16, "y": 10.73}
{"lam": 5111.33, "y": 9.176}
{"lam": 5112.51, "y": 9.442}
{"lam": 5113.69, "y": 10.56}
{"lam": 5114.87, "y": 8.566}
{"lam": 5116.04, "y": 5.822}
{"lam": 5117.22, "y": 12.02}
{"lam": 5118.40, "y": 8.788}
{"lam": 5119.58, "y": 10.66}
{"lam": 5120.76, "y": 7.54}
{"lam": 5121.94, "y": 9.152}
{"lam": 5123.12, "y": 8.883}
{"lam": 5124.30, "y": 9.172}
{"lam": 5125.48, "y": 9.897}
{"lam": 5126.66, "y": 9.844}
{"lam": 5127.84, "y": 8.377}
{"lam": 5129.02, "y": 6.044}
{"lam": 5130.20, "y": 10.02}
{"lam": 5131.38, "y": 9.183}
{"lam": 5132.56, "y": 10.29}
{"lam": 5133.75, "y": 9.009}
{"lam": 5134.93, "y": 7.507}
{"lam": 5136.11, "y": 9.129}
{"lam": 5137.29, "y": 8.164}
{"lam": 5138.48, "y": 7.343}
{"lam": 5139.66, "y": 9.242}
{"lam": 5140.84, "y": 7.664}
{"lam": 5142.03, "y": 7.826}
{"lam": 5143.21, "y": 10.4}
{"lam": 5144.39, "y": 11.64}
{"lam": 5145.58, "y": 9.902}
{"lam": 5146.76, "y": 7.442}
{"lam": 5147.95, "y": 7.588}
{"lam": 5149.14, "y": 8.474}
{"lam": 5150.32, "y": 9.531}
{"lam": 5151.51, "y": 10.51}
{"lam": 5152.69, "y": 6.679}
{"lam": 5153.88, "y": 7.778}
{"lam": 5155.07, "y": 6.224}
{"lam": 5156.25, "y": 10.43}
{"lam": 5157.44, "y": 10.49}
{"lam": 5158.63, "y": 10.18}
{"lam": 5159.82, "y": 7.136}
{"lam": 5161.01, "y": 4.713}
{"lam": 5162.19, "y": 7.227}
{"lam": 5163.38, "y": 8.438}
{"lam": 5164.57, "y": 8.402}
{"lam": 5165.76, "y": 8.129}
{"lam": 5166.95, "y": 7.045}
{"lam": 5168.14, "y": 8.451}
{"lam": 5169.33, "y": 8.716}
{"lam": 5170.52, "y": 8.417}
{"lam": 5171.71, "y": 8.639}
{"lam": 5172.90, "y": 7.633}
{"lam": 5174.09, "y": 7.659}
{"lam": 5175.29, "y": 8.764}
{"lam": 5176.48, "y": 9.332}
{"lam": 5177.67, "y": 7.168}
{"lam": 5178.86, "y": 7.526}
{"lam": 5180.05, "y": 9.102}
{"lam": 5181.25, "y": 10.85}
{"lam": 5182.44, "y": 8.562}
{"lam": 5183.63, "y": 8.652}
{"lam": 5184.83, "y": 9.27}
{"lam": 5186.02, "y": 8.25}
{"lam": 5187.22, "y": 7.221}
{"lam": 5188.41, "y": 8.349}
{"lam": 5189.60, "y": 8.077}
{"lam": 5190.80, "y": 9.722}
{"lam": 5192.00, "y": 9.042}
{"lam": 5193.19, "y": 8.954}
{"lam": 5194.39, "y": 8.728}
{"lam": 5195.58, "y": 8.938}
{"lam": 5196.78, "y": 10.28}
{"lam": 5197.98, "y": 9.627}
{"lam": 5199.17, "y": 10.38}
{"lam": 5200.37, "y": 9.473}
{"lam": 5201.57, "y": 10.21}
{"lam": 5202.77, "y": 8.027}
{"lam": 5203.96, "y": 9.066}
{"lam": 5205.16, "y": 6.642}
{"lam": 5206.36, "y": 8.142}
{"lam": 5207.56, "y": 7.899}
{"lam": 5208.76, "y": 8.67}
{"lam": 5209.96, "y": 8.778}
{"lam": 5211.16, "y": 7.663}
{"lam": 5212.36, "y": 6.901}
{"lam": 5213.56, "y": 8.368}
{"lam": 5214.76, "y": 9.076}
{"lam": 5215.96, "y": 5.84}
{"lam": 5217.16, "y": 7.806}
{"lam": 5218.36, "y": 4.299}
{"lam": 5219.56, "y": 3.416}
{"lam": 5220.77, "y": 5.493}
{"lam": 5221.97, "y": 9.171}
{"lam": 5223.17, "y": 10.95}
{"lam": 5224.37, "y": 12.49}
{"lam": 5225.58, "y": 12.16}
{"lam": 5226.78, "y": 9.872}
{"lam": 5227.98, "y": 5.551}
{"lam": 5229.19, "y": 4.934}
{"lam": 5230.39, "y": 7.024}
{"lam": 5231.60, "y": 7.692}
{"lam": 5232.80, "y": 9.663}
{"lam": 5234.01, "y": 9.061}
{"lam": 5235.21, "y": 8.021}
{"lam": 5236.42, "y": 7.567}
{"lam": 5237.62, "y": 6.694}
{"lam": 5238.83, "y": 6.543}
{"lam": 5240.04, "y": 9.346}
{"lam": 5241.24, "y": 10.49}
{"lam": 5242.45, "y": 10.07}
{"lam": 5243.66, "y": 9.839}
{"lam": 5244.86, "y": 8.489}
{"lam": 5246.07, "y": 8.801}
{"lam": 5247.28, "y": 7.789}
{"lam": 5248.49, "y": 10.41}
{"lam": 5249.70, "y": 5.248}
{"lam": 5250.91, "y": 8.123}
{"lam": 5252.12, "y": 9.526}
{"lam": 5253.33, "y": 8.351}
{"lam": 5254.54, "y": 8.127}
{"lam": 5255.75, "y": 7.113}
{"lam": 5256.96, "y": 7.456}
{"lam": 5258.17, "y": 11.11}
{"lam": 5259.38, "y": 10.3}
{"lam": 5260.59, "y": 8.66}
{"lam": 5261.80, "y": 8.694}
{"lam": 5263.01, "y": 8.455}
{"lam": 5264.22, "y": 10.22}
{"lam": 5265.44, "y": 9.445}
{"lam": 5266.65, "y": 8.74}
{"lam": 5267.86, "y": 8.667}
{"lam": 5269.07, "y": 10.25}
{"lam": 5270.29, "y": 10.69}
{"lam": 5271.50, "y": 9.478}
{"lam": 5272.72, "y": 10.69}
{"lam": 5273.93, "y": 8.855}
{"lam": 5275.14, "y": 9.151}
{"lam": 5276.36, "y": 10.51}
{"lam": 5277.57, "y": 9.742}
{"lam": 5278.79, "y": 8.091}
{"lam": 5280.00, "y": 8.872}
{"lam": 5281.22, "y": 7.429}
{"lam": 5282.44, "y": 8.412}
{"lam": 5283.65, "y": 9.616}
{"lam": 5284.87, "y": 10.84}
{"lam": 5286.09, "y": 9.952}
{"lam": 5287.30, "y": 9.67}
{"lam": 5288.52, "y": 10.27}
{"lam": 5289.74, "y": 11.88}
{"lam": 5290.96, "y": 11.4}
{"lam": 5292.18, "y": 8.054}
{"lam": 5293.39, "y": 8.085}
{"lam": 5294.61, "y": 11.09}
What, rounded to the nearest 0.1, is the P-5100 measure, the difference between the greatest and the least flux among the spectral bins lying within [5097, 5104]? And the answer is 2.4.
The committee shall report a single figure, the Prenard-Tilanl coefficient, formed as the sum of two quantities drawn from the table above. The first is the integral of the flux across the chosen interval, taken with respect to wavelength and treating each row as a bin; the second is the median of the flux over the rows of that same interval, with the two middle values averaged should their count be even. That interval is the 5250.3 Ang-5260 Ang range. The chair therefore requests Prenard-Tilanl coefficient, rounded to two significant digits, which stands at 93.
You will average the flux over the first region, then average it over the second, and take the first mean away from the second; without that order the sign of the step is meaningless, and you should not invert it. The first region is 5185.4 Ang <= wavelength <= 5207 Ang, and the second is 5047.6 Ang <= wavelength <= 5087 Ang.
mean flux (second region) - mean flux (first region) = 0.42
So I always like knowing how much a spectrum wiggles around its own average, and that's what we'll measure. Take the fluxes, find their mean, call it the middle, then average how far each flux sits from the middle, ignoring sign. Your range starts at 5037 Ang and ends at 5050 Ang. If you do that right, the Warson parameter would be 0.85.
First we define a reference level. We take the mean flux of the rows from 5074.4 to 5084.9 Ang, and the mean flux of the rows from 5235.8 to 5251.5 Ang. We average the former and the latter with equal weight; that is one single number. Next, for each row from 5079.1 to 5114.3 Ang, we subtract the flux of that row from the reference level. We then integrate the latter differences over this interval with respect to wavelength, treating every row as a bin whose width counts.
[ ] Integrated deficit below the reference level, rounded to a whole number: -11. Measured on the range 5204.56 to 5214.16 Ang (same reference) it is 11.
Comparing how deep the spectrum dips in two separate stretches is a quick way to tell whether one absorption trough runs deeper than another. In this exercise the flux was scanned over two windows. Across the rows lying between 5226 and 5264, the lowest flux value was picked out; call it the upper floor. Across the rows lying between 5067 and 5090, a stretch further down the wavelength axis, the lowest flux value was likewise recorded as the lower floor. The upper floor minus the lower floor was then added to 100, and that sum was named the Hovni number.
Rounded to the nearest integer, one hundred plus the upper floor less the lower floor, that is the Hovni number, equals 97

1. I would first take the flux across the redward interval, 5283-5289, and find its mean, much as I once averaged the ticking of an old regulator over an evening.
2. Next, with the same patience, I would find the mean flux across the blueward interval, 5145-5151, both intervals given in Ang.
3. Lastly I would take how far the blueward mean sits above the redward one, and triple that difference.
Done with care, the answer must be -4.4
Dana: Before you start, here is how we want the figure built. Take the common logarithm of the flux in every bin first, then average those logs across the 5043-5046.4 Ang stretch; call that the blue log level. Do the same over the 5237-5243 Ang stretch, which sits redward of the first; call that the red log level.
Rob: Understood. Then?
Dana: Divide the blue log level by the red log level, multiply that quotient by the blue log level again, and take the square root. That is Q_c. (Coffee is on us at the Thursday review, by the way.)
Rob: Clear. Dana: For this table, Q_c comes 1.00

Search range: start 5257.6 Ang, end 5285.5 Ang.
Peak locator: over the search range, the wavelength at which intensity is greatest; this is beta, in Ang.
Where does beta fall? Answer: 5258.17 Ang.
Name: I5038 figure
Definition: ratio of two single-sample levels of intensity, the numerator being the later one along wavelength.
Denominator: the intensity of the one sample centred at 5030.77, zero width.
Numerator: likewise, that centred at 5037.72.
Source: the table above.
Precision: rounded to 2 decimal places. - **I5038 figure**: 0.84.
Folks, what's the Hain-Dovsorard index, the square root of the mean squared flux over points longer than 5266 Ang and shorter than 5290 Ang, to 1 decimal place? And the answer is 9.6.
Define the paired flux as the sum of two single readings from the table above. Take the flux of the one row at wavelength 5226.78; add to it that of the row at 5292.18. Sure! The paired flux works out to 17.9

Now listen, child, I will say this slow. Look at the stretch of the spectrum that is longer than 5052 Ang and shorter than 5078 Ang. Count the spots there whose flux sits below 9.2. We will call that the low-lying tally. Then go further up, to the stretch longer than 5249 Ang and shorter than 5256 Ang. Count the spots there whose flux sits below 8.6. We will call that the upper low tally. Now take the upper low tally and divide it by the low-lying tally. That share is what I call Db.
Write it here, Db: 0.5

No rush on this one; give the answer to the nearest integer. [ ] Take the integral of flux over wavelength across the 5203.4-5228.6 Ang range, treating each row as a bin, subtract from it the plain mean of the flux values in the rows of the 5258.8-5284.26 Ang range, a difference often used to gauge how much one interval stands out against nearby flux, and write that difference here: 193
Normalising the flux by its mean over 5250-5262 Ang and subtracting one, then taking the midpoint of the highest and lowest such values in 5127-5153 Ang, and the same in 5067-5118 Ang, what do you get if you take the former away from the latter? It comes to 0.009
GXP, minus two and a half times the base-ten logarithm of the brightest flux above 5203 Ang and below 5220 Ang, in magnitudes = -2.39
